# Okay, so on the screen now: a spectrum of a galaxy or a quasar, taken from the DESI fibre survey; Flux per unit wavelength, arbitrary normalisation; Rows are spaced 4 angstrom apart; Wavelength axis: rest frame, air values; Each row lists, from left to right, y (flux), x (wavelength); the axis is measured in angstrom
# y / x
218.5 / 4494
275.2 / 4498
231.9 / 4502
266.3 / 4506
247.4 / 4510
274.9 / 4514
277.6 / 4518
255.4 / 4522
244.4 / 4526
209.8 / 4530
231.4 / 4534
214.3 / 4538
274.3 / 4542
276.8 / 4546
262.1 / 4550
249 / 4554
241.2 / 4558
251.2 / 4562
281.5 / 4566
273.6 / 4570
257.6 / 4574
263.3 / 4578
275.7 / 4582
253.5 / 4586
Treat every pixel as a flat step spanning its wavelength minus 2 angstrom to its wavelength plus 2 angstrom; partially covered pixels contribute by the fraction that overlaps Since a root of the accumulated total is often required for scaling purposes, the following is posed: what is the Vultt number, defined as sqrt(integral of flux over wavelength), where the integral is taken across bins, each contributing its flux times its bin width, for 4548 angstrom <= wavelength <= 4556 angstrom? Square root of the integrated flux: 45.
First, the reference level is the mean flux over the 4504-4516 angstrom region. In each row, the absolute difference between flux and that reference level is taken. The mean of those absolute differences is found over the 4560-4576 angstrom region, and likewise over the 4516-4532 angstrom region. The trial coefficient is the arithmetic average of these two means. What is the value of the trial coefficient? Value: 18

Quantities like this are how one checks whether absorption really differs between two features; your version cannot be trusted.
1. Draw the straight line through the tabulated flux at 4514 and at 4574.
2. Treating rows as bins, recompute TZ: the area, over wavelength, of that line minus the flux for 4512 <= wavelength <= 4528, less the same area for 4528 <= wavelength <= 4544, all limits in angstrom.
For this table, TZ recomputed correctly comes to -416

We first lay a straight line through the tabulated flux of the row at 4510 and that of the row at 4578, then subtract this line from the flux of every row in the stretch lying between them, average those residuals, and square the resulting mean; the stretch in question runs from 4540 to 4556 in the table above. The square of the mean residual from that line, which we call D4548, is 86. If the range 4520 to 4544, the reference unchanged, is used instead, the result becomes 204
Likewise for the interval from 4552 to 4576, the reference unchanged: 1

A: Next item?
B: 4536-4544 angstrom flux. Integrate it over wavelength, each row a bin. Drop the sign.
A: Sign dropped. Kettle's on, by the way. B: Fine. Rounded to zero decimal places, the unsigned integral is 1954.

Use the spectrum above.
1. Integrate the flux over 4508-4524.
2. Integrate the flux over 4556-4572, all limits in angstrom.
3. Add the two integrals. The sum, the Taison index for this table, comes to 8411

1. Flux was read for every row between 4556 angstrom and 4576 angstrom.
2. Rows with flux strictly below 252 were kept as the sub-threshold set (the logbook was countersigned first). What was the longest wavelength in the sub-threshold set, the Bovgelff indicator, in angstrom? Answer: 4562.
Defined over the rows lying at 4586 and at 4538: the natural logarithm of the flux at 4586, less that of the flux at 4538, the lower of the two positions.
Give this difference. 0.17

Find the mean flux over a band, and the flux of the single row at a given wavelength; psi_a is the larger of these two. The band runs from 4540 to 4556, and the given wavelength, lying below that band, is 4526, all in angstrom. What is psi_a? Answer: 266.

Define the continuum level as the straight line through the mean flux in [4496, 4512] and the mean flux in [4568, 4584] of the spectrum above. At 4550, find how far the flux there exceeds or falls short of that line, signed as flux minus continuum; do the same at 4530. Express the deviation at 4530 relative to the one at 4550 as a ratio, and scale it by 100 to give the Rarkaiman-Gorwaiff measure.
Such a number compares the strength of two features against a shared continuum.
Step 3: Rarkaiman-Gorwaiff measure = 5035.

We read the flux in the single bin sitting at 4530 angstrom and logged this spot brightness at 209.8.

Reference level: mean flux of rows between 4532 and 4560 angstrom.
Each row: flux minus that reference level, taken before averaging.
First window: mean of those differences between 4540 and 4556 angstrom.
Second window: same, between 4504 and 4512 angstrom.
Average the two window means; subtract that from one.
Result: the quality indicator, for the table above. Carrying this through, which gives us -10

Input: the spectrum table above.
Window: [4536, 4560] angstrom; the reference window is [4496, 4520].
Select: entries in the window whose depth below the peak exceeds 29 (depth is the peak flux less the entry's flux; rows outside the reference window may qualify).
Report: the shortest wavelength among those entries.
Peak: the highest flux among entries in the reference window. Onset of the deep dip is 4538 angstrom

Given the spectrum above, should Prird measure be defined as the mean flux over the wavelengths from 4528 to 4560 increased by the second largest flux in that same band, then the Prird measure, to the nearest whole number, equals 519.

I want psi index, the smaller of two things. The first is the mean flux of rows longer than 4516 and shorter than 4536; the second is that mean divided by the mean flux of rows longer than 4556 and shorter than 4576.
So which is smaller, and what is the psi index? 0.934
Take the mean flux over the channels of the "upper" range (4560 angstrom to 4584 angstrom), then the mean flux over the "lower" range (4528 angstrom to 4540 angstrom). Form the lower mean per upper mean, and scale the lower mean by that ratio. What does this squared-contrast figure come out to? 179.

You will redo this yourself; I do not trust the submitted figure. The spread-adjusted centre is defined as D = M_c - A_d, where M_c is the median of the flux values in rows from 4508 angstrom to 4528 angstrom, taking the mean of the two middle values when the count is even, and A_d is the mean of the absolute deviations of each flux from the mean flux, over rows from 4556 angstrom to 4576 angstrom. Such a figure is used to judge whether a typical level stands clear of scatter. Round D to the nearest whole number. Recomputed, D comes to 242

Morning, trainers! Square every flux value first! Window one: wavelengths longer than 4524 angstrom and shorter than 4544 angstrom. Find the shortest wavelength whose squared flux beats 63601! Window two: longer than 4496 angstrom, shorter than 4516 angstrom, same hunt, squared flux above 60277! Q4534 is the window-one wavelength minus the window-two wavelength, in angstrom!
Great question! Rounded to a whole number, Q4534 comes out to 44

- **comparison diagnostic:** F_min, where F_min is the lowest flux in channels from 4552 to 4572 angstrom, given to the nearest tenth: 241.2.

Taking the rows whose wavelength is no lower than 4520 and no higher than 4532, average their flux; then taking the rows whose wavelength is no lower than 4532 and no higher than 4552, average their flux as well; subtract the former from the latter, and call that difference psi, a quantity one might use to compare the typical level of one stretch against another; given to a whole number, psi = 15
